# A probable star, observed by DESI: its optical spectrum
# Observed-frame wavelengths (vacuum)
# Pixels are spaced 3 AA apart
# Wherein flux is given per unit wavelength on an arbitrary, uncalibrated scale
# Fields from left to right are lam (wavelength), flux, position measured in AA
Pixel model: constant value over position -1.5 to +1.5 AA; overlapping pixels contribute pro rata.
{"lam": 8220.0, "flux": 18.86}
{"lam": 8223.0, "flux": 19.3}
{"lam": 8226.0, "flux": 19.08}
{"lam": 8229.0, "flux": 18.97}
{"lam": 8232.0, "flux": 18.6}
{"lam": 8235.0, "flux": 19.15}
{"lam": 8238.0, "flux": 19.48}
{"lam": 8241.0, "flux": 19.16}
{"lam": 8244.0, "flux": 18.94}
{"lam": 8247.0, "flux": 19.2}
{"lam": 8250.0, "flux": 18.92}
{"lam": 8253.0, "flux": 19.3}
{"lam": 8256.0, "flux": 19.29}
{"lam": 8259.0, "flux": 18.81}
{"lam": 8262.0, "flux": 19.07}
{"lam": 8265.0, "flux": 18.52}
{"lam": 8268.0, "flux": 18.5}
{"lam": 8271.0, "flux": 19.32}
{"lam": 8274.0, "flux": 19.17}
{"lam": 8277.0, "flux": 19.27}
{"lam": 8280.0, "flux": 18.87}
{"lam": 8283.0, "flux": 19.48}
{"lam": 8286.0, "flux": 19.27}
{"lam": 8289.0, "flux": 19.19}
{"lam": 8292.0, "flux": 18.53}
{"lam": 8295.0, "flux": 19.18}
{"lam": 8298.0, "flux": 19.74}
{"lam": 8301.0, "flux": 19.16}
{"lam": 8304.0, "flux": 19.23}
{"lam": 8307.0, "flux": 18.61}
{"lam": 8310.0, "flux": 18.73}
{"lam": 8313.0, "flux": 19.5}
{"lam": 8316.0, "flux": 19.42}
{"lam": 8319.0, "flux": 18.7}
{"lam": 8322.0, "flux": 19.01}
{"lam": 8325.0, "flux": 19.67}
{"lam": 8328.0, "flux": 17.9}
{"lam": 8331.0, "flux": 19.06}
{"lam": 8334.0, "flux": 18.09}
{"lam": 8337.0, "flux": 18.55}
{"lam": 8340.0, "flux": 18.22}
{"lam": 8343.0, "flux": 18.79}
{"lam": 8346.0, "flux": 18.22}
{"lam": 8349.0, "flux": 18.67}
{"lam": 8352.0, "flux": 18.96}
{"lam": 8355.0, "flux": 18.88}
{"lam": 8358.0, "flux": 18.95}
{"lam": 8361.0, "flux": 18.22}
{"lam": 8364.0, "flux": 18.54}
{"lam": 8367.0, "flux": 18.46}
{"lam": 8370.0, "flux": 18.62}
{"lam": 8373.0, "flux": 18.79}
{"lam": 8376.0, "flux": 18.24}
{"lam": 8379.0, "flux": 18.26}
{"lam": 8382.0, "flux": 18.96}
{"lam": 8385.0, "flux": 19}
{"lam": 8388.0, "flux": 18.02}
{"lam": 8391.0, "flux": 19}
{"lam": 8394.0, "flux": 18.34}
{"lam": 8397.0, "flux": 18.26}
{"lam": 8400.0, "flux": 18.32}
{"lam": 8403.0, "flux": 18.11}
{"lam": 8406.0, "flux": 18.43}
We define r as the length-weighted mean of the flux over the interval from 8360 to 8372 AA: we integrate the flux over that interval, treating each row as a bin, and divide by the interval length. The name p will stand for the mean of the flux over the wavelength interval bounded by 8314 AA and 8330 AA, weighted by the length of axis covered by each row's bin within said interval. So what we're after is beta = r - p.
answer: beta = -0.5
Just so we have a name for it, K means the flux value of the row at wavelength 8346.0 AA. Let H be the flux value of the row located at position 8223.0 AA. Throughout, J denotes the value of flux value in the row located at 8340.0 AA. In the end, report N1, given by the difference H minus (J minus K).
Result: 19.3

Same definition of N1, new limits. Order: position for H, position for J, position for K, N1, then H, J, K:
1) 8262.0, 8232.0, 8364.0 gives 19.0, 19.07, 18.6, 18.54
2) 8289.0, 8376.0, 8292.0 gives 19.5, 19.19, 18.24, 18.53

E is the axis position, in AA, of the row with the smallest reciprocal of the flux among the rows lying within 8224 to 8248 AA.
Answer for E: 8238.0 AA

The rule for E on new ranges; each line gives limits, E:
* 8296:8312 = 8298.0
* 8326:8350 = 8331.0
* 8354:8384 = 8382.0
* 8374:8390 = 8385.0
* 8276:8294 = 8283.0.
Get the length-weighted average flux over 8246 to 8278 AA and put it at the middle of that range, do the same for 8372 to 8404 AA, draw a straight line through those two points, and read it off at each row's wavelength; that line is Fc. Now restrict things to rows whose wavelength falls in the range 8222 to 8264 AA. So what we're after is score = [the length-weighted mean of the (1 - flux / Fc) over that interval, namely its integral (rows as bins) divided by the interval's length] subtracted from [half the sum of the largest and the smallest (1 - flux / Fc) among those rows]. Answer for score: 0.004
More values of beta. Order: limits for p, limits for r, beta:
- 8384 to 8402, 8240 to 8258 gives 0.7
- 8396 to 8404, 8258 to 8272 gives 0.6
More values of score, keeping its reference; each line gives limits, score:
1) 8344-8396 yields 0.000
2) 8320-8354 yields -0.005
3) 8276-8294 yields 0.004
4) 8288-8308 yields -0.001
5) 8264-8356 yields 0.003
